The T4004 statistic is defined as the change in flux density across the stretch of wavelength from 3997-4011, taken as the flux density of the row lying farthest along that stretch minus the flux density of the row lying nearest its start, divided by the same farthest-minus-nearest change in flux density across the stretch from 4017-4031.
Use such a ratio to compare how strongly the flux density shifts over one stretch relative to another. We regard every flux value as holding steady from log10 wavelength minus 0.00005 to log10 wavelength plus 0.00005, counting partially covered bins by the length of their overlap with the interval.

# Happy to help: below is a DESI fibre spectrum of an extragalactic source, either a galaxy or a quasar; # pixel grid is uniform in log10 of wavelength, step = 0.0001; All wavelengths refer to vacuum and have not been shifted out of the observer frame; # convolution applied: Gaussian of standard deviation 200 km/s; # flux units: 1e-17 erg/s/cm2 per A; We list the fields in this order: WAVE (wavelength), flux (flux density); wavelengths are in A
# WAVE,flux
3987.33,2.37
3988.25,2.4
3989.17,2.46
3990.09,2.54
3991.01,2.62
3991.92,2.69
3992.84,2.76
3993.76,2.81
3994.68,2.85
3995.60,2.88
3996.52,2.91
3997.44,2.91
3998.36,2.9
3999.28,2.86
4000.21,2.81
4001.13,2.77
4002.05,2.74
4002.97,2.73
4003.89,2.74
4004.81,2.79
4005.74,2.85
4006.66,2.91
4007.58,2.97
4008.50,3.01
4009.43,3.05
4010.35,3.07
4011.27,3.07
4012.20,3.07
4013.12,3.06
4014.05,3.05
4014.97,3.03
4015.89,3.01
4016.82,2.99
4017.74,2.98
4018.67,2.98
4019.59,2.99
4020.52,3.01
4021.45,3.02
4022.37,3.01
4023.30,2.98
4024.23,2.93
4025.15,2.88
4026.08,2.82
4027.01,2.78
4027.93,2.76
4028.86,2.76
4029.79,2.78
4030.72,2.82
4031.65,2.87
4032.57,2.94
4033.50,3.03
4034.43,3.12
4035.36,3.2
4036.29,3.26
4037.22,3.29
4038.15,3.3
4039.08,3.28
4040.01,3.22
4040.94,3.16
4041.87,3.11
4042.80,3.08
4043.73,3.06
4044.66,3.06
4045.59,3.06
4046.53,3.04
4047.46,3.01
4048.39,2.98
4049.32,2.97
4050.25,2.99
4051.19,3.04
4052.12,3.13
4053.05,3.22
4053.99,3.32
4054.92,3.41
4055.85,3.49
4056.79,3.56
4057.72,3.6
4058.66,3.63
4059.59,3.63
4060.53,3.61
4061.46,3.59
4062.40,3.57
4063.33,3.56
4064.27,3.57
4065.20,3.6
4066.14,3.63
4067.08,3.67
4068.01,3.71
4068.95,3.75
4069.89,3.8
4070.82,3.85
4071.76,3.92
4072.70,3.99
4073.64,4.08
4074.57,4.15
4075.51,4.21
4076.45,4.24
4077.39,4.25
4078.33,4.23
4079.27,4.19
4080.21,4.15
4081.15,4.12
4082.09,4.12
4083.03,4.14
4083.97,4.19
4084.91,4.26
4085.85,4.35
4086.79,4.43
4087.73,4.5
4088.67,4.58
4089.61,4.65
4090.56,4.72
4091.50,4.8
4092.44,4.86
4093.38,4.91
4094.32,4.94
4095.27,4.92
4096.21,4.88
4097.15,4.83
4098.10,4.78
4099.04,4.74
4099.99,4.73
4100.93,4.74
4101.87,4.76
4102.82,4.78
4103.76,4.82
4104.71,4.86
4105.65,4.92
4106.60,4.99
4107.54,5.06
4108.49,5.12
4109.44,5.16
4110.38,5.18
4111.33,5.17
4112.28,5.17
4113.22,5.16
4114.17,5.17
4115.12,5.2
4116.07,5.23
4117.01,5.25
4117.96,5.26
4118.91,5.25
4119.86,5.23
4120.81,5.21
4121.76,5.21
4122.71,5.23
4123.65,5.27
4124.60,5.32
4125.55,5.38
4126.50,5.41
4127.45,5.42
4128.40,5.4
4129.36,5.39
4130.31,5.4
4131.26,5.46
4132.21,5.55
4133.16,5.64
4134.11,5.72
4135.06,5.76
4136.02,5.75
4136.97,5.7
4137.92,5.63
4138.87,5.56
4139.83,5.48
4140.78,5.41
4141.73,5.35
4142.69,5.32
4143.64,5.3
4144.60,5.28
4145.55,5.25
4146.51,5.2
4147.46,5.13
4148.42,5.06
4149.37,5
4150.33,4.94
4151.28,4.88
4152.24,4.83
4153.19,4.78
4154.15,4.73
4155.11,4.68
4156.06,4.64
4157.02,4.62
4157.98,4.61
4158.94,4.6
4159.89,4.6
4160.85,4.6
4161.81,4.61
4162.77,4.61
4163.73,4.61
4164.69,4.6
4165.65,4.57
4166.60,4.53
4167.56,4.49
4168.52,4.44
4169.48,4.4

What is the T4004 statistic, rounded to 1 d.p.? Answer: -1.0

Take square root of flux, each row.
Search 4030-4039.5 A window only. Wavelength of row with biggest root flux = 4038.15 A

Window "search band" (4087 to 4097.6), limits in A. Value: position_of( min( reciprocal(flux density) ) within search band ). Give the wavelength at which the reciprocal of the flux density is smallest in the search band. 4094.32 A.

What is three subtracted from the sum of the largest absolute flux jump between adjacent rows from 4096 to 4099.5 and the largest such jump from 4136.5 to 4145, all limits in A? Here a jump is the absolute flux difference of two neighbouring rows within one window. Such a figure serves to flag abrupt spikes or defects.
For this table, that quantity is -2.87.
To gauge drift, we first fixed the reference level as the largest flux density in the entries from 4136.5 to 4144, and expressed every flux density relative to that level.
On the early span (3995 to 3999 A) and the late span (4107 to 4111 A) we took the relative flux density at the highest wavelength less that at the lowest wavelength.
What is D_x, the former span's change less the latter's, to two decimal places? -0.10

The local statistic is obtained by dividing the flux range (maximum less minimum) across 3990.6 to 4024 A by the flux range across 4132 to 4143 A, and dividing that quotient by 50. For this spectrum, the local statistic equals 0.020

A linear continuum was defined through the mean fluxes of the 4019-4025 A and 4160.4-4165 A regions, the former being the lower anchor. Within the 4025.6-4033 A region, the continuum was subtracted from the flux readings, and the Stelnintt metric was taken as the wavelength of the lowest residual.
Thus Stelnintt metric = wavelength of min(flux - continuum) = 4028.86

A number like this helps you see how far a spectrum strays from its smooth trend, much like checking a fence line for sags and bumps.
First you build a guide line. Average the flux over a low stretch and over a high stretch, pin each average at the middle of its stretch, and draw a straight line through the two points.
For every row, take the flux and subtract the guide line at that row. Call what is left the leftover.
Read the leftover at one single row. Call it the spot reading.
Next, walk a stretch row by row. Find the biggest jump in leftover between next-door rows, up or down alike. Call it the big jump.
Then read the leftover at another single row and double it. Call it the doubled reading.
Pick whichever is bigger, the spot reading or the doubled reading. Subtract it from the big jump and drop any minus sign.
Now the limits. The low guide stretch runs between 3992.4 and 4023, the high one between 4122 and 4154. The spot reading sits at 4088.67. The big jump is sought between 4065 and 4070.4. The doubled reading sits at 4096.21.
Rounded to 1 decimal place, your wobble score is 0.6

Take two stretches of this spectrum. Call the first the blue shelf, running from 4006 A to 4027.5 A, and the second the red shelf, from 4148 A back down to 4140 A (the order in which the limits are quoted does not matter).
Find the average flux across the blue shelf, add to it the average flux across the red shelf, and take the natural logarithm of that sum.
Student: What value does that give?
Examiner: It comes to 2.11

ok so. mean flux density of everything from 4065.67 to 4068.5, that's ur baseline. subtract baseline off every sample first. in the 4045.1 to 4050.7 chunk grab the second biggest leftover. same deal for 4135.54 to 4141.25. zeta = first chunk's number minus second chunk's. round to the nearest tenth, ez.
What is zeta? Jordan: -2.7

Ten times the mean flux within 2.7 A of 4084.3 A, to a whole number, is 42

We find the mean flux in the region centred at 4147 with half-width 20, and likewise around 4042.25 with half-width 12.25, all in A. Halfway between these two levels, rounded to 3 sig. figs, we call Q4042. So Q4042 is 4.10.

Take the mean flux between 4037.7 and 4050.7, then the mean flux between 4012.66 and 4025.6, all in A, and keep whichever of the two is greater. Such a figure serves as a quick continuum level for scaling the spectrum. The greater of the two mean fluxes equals 3.1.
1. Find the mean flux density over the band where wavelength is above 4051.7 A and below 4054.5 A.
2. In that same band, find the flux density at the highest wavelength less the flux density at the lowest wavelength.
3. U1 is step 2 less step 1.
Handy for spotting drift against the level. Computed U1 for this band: -3.0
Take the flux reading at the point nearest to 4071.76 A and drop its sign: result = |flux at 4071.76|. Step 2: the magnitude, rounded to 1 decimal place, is 3.9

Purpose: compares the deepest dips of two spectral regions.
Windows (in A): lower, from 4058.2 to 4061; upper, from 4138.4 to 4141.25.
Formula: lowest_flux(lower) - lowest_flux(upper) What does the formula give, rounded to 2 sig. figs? -1.8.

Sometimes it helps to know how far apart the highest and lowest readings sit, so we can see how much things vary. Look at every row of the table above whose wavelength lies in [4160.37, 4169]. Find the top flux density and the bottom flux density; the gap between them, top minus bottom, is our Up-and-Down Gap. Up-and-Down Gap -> 0.17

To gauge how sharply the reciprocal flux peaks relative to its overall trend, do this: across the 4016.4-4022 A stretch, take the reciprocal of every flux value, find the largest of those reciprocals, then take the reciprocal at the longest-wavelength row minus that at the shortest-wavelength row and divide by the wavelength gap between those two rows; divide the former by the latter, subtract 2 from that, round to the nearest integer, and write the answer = -470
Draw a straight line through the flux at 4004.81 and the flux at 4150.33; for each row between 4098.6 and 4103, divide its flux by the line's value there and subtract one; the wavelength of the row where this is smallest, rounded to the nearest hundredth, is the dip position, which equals 4100.93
